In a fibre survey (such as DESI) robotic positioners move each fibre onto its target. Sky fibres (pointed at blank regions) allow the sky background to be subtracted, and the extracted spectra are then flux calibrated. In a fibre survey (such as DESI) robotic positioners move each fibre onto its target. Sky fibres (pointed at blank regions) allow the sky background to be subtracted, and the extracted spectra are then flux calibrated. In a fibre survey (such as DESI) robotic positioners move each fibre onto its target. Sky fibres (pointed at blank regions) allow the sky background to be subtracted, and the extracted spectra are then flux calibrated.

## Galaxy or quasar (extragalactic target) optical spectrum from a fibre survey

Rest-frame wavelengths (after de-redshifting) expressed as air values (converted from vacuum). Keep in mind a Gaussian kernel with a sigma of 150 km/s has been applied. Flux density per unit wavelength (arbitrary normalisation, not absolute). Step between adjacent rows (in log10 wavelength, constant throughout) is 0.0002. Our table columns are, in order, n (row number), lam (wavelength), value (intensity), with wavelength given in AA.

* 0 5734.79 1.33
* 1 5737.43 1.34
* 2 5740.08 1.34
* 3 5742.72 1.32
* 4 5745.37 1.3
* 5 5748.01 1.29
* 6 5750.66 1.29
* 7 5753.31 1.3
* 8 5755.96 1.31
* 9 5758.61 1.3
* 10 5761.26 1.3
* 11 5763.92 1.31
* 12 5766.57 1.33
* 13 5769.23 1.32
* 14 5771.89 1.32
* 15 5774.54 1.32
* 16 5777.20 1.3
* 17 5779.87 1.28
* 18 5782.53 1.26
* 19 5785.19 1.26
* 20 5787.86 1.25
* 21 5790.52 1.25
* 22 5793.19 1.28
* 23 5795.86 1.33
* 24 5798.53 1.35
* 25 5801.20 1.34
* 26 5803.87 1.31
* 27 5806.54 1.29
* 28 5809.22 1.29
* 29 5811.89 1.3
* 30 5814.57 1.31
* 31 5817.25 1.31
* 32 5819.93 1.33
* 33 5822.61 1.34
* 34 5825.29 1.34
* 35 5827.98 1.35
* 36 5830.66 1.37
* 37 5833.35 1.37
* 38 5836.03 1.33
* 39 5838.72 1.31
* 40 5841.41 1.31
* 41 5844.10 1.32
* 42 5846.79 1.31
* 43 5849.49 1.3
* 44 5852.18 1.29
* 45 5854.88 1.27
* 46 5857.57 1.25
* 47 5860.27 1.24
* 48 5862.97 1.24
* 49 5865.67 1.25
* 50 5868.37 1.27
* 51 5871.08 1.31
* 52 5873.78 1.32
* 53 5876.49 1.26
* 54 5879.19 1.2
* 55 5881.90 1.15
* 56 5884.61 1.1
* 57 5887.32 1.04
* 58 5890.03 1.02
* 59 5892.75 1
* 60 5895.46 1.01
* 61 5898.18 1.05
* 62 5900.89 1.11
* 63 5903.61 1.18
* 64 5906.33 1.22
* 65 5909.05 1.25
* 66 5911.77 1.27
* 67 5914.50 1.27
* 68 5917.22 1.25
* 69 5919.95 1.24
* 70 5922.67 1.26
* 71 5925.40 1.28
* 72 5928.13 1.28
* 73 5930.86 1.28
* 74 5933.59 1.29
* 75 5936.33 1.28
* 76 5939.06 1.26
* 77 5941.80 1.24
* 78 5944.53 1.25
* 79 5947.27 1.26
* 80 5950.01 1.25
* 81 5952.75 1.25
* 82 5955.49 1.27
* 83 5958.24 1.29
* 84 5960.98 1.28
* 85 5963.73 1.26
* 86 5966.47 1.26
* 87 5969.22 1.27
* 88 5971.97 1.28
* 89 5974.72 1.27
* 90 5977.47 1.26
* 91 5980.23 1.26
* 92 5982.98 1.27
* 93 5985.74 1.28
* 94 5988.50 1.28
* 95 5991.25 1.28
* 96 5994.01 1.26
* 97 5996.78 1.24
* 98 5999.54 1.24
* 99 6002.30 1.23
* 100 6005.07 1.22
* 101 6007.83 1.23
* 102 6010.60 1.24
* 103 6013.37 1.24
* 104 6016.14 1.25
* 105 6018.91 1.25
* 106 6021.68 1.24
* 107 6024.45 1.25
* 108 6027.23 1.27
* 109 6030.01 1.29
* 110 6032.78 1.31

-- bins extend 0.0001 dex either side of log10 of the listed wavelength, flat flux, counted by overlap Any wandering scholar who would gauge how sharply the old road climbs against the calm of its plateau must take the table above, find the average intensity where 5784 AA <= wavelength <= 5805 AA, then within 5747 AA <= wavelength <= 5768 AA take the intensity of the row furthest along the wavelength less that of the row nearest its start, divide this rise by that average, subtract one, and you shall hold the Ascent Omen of -0.97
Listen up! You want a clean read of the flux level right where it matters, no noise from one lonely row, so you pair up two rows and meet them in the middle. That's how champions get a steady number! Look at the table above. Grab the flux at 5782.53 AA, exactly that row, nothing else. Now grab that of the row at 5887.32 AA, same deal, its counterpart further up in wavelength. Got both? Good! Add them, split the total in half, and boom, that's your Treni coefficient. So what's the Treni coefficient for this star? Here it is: 1.15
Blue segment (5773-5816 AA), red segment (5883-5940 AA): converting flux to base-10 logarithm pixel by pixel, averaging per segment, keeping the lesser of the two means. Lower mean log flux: 0.073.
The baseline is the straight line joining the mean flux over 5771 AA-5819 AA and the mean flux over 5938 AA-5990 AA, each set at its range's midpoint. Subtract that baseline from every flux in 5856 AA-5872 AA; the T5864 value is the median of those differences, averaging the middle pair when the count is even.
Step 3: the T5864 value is -0.035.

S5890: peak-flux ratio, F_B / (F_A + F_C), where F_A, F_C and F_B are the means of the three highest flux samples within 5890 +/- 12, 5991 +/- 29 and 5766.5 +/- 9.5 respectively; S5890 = 0.5438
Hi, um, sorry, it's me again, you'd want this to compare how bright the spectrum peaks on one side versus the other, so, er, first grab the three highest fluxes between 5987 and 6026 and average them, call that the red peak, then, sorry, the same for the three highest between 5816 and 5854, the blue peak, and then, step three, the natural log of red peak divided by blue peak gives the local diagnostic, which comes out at -0.068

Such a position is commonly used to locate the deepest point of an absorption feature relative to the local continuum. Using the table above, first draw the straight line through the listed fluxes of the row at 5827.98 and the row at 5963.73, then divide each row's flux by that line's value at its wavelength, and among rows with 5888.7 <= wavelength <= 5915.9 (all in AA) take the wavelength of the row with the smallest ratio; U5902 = 5892.75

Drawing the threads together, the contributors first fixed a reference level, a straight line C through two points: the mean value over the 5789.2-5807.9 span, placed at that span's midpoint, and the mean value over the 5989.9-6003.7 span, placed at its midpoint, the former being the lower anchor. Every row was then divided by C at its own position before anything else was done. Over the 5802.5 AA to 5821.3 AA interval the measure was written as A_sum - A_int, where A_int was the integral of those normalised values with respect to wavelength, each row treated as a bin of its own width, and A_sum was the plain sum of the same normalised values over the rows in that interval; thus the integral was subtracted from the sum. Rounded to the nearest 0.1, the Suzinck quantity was -11.8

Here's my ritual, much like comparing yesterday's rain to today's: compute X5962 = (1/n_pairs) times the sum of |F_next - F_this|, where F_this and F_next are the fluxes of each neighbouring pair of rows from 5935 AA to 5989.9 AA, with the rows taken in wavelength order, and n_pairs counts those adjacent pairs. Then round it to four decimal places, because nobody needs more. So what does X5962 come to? 0.0105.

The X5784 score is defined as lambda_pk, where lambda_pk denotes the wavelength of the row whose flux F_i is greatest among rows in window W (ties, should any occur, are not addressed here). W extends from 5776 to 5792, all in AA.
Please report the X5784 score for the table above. 5777.20 AA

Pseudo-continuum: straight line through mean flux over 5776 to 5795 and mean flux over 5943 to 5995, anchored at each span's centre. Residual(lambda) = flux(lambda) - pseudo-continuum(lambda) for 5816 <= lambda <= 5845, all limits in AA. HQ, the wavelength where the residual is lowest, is 5817.25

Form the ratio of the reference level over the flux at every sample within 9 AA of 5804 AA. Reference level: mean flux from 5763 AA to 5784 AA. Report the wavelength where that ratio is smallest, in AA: 5798.53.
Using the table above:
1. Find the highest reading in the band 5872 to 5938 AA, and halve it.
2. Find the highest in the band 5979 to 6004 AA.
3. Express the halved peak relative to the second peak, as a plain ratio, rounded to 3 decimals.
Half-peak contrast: 0.516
